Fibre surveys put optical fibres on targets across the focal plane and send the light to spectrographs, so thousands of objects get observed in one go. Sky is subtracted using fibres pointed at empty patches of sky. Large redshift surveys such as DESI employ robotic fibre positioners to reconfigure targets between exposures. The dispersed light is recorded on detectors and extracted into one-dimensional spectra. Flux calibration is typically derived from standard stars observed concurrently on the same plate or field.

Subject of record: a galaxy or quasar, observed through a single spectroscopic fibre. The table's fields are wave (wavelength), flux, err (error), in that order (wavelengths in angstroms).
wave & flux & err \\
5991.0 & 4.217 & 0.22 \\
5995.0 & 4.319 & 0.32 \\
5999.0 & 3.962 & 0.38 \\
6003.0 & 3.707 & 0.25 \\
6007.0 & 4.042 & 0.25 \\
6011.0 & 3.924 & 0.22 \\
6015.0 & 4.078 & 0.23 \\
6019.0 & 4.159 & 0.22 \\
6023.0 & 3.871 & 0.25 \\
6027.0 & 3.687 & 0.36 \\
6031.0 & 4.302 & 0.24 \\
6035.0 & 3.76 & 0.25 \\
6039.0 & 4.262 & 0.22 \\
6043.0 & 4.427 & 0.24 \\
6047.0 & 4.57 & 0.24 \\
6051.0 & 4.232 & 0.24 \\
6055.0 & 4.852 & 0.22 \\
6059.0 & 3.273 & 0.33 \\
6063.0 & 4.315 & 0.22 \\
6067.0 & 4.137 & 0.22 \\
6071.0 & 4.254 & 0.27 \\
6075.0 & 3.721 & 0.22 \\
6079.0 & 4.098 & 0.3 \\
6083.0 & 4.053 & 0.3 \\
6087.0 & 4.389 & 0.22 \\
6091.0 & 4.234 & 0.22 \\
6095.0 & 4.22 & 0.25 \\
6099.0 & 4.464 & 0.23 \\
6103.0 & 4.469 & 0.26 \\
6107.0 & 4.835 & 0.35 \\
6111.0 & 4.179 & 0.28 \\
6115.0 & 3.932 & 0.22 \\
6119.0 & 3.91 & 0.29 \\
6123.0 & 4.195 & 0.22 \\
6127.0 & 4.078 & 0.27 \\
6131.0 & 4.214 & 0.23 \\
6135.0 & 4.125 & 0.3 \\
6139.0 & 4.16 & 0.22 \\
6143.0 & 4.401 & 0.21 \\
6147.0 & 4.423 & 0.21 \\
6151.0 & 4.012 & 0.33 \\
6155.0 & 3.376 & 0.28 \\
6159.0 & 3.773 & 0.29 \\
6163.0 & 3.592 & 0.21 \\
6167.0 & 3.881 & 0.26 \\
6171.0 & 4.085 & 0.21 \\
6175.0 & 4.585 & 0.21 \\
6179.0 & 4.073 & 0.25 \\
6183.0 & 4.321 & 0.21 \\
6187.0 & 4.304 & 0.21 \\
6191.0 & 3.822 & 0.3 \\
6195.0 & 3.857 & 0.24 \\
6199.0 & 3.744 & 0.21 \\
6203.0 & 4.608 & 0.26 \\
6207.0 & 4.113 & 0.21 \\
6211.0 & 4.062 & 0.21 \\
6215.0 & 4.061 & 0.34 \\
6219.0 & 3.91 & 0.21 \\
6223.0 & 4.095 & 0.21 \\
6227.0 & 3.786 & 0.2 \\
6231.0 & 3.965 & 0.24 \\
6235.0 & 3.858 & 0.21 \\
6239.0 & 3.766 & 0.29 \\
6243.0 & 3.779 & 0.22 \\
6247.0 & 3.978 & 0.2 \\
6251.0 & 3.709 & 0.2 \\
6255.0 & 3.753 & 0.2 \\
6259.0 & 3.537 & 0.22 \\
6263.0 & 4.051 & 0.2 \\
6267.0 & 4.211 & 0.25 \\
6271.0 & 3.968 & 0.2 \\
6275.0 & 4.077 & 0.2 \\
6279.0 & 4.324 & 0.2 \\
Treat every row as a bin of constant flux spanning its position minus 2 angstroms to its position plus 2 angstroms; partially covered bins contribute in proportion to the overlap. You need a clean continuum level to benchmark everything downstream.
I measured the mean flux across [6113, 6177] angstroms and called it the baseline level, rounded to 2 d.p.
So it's 4.05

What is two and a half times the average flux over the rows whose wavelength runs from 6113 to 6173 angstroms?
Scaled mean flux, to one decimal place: 10.0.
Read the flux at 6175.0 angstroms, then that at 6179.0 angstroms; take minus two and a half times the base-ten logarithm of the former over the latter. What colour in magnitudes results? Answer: -0.129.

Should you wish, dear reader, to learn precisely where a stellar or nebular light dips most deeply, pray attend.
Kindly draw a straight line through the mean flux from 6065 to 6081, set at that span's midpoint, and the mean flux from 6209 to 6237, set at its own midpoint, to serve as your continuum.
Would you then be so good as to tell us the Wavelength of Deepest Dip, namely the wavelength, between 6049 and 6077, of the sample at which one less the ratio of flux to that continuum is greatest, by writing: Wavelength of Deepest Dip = 6059.0 angstroms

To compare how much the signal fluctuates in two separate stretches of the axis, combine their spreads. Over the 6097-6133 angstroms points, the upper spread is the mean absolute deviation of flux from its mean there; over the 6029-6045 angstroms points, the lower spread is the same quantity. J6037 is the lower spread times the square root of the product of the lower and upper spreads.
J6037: 0.047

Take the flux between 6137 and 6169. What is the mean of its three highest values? 4.3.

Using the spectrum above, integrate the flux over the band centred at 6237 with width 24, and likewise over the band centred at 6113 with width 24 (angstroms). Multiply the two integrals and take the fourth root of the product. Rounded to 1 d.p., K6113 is 9.9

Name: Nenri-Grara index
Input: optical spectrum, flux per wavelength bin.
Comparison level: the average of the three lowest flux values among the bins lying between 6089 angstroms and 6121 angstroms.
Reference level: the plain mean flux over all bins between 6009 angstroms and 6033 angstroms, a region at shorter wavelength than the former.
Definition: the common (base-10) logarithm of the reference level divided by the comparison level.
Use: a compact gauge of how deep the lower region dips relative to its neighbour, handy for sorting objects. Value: 0.00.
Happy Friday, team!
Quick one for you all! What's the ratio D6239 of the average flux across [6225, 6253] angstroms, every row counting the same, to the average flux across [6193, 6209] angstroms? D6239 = 0.94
